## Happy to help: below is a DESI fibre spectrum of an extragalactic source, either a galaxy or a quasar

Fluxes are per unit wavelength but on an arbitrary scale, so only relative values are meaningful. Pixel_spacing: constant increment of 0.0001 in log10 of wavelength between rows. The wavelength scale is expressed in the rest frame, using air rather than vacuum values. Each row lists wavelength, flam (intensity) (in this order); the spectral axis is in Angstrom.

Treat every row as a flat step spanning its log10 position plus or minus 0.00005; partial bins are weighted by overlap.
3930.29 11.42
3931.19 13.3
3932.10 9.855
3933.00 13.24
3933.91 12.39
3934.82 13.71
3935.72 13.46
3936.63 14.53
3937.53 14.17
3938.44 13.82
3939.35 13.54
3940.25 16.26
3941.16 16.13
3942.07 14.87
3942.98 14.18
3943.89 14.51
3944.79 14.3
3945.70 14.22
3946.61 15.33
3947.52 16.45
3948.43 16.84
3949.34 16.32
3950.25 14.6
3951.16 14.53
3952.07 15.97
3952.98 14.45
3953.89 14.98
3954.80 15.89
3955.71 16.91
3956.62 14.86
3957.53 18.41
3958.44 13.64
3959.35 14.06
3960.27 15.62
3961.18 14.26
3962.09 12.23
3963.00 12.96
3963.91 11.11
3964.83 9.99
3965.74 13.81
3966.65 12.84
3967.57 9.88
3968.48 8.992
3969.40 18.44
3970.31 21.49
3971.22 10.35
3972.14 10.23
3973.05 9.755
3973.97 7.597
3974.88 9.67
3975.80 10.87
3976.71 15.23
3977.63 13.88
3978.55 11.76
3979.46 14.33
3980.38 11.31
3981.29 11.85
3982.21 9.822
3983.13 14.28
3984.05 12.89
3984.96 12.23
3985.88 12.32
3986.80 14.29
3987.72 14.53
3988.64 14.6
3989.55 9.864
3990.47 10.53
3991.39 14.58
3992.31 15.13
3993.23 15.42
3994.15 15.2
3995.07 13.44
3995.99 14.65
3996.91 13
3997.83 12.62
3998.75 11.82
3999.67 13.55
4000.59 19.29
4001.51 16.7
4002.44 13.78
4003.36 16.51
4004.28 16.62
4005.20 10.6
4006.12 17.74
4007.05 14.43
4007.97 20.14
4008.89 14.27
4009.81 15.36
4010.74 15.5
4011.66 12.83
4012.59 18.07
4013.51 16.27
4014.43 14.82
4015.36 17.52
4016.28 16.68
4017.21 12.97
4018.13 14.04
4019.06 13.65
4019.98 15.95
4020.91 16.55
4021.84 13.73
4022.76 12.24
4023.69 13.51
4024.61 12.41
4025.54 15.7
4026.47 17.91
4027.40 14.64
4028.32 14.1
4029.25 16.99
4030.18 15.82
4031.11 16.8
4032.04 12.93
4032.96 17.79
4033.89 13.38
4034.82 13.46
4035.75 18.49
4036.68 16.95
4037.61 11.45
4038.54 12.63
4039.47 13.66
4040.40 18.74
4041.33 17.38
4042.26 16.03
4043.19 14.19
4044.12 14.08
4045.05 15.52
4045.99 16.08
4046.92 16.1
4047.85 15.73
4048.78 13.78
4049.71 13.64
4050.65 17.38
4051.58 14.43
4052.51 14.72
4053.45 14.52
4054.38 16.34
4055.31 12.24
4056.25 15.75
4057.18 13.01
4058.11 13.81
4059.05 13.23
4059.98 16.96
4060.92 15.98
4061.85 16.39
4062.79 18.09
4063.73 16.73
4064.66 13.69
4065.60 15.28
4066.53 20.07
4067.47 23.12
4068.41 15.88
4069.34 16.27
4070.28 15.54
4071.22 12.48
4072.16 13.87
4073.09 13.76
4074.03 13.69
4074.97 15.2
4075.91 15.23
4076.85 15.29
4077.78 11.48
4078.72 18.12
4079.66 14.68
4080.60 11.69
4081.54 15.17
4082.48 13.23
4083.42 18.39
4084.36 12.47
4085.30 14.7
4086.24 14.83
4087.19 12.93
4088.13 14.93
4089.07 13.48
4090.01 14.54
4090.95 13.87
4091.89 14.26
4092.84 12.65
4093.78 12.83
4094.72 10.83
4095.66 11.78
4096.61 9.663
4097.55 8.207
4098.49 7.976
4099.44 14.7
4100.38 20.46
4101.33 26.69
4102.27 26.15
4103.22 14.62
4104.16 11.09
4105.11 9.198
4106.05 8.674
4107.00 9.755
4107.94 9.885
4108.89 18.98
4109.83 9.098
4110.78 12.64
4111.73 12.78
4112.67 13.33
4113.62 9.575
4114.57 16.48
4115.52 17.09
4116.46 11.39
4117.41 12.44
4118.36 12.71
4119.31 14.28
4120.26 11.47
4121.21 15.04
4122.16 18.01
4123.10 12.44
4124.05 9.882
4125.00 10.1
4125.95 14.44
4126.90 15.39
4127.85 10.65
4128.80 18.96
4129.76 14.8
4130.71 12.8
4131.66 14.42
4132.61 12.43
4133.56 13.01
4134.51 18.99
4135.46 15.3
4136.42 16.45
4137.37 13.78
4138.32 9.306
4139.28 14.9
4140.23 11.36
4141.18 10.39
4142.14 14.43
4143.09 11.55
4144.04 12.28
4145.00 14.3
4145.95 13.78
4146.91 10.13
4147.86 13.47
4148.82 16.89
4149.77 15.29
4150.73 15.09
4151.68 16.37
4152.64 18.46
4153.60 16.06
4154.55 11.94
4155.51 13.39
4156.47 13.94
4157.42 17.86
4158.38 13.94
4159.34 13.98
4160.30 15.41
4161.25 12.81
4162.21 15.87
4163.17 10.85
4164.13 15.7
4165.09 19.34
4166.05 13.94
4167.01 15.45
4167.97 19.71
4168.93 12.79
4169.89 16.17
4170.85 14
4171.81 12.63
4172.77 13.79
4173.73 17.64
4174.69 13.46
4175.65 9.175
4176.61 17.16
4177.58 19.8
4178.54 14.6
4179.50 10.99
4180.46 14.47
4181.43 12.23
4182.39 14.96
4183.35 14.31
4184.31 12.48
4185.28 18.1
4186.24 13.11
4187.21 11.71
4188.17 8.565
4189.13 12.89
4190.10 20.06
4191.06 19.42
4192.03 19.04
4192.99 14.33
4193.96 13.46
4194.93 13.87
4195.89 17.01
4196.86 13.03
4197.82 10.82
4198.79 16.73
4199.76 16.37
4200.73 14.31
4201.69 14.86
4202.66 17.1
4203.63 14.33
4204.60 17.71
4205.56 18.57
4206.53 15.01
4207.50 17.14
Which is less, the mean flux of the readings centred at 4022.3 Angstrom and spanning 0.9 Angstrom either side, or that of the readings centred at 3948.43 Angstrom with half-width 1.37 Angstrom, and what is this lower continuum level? 13.0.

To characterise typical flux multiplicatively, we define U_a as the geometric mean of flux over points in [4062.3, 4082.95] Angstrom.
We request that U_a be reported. 15.2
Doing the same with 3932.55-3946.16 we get 14.2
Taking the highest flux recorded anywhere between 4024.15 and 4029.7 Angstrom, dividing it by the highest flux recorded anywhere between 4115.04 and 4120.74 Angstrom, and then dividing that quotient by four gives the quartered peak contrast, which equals 0.262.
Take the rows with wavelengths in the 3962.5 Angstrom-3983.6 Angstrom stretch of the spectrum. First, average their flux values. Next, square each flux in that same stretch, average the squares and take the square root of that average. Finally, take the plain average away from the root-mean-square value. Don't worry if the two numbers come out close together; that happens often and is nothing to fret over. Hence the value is 0.39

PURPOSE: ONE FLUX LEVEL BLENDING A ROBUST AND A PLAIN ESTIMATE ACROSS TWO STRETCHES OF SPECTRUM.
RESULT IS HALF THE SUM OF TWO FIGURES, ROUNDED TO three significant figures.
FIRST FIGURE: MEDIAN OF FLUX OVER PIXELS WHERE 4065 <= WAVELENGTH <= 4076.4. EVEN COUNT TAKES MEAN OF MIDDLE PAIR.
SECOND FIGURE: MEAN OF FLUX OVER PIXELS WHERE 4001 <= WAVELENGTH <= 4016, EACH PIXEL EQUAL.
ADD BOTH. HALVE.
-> 15.5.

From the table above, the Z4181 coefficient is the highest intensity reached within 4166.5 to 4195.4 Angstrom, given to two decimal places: 20.06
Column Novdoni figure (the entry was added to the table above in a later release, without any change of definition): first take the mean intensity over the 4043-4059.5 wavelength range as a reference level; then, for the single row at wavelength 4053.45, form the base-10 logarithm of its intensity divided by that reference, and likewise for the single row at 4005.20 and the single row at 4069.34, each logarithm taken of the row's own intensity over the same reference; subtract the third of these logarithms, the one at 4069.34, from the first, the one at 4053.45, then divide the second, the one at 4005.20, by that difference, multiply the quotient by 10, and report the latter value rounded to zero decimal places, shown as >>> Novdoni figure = 29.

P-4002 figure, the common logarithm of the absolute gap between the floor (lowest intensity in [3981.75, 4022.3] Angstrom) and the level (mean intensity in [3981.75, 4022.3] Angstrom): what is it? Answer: 0.67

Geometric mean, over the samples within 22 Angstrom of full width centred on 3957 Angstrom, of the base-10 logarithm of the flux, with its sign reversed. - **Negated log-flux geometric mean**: -1.15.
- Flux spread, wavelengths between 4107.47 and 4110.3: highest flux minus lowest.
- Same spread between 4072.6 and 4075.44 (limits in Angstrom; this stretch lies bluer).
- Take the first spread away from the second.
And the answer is -8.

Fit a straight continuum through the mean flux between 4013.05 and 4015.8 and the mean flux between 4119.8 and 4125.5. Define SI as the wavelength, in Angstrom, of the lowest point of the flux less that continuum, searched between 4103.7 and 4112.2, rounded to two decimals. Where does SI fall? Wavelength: 4106.05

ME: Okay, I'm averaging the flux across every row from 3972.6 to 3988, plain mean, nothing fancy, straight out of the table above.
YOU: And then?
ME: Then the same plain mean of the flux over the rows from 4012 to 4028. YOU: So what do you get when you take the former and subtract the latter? -2.9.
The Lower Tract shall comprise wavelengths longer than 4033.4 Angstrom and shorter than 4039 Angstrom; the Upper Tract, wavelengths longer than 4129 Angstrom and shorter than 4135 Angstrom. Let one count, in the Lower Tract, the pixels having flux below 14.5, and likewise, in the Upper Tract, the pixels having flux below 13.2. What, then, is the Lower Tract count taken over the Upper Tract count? 1.3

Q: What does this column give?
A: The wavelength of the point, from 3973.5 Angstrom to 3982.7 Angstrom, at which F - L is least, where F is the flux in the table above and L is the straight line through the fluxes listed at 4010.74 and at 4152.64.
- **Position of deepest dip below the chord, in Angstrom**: 3973.97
